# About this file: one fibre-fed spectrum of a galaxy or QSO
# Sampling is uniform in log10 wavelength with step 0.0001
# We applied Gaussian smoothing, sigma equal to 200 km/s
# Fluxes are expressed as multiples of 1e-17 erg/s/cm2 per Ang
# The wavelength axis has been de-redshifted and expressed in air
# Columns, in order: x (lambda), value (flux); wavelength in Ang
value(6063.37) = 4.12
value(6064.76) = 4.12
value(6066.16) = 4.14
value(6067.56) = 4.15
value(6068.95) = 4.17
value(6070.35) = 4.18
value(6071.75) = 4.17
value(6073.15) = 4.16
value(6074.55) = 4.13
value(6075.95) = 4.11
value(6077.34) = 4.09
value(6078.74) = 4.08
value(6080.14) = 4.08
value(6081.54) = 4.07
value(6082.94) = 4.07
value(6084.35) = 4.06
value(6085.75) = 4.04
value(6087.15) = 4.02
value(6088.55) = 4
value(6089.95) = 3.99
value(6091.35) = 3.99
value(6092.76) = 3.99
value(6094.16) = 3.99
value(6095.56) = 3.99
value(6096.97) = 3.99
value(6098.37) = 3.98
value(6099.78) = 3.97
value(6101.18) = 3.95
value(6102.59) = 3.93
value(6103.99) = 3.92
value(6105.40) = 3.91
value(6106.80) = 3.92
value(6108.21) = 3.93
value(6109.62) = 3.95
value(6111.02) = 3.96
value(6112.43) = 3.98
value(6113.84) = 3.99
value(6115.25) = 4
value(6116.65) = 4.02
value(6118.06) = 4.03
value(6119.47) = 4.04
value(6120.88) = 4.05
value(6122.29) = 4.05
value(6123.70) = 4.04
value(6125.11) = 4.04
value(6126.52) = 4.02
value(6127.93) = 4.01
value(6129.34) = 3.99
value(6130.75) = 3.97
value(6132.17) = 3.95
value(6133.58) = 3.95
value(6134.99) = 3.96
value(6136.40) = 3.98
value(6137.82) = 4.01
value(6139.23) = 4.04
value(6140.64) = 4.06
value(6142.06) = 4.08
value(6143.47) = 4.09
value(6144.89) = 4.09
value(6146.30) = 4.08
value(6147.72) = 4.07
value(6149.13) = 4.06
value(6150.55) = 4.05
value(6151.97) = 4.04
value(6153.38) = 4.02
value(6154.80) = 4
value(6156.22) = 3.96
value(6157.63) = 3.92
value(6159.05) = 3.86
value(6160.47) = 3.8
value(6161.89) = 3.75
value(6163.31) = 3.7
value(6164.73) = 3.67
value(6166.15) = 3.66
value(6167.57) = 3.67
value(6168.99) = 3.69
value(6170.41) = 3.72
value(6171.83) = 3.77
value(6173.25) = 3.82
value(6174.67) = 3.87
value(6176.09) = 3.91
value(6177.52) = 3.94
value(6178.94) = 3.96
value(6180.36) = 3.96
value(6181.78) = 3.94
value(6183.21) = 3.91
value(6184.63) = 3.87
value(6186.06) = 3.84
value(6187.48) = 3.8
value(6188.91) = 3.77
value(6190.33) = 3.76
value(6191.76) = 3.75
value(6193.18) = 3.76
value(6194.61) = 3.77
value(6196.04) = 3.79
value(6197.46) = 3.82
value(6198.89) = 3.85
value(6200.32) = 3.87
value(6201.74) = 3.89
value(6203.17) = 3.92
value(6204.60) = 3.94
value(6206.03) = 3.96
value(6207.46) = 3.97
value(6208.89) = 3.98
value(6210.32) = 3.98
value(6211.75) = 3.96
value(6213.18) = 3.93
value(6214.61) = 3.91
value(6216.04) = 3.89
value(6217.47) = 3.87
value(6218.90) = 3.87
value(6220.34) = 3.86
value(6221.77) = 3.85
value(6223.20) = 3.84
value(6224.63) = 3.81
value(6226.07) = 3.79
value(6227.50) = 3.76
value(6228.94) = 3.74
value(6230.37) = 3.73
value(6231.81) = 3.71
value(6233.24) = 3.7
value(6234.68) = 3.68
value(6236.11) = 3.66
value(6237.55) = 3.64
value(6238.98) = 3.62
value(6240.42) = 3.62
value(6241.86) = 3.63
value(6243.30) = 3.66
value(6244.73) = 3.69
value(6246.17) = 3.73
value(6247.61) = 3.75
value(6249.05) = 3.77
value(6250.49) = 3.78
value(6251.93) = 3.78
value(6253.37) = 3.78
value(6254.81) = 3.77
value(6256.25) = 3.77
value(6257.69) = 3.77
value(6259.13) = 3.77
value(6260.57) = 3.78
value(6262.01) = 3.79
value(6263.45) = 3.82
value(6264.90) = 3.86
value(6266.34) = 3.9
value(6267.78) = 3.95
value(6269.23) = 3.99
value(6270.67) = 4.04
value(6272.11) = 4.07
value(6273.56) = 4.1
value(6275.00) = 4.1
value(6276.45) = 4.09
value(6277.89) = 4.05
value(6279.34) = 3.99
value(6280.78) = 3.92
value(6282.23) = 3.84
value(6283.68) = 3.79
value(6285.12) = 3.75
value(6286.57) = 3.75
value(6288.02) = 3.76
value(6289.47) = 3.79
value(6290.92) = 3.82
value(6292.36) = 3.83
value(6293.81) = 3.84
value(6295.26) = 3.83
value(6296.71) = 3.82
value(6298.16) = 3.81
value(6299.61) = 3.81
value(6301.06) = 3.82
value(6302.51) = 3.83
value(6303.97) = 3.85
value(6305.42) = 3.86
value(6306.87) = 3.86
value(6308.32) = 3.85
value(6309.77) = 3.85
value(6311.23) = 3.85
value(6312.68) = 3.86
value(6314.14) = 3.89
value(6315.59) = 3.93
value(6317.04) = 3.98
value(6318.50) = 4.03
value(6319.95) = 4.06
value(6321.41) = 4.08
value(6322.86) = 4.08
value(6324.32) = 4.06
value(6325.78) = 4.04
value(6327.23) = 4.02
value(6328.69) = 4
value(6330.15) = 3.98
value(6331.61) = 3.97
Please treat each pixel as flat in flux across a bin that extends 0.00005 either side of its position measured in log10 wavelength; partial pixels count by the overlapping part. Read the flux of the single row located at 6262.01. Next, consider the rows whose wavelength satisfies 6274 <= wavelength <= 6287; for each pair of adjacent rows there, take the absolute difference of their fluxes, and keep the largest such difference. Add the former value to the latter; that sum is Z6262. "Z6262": 3.87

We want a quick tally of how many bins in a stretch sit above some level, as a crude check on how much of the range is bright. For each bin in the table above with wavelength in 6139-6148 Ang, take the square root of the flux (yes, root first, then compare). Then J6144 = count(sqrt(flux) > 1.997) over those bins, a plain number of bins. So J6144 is 7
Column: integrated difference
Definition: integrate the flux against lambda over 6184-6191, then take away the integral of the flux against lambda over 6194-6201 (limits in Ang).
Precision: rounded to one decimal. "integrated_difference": -0.1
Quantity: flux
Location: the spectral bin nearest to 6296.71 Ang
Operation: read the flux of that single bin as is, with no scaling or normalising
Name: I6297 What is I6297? 3.82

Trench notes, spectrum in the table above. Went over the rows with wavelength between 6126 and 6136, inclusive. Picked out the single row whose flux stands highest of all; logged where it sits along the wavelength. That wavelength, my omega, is 6126.52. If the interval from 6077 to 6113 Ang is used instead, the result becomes 6077.34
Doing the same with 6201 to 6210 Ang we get 6208.89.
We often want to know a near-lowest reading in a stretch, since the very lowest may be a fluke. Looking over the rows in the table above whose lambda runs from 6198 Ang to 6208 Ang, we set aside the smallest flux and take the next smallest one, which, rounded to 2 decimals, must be 3.87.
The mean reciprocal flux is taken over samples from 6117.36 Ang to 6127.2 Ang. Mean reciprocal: 0.248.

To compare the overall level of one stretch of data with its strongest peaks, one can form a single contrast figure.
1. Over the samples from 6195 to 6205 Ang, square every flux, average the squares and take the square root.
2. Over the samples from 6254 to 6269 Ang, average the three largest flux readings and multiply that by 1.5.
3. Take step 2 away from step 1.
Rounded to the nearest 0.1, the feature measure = -2.0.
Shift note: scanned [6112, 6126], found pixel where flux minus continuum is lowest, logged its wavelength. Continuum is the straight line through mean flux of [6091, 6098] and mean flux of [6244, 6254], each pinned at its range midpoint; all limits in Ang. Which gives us 6112.43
